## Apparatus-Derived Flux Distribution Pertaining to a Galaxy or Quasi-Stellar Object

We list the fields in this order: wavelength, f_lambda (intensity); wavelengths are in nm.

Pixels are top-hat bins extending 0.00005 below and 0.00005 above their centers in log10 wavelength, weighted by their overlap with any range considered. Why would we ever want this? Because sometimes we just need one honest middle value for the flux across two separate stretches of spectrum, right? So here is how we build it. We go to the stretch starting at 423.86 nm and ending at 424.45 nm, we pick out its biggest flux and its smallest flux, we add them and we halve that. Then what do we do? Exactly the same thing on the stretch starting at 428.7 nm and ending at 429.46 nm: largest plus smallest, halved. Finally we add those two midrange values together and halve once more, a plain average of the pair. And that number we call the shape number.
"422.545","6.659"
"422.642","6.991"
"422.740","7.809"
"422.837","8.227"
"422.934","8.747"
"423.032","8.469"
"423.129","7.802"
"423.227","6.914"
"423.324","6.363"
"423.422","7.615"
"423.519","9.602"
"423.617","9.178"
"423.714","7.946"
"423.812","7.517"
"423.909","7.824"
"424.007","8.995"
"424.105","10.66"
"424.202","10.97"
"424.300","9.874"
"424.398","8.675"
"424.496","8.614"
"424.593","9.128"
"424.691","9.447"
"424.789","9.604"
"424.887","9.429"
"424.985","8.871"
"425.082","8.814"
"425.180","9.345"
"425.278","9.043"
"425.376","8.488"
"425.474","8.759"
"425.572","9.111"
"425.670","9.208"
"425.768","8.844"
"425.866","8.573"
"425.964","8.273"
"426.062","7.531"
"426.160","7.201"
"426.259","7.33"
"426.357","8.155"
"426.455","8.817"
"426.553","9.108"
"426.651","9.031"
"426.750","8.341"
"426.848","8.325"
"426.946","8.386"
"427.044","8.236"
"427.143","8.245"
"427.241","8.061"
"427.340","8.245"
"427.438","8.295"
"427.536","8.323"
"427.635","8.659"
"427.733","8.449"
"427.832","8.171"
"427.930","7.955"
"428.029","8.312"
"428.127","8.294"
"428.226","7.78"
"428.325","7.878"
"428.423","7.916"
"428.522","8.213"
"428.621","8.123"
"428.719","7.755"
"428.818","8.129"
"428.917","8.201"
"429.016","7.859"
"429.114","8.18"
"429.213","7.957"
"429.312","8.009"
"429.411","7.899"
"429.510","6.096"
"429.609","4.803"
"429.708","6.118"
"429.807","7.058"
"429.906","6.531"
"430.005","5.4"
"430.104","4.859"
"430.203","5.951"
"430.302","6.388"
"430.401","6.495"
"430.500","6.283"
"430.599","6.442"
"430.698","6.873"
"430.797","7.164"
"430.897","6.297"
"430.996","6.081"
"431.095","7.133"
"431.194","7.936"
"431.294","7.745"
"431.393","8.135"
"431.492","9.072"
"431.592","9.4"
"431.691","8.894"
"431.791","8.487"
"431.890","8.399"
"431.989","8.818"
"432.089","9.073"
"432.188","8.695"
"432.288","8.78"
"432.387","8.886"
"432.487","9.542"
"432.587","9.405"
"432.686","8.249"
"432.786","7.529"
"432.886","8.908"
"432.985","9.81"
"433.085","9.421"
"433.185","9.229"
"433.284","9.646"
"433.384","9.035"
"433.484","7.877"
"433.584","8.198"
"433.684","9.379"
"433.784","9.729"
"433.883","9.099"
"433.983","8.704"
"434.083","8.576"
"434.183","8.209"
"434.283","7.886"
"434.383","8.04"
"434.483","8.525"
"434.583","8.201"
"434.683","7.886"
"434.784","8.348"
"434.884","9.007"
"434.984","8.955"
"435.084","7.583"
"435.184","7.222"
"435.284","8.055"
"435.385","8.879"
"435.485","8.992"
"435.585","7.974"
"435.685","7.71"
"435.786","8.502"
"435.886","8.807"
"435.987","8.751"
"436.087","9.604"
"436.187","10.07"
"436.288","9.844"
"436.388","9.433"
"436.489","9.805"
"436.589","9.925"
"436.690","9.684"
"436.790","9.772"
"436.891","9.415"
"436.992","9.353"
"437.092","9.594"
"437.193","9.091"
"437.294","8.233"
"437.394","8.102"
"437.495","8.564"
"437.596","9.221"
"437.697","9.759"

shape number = 8.69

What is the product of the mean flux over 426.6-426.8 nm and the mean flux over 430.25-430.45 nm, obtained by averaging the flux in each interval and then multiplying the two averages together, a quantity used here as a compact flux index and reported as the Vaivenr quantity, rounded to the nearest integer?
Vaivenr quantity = 56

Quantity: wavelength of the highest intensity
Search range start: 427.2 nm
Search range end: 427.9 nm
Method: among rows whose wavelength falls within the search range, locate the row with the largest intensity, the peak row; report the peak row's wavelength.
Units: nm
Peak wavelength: 427.635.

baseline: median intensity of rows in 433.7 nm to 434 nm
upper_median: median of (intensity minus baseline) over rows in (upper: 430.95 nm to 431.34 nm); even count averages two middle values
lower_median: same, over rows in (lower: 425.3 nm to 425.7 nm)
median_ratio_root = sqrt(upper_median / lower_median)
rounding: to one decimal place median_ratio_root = 3.2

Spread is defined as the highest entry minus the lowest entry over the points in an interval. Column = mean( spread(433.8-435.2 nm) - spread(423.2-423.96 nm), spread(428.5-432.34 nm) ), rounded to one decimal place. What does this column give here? 1.6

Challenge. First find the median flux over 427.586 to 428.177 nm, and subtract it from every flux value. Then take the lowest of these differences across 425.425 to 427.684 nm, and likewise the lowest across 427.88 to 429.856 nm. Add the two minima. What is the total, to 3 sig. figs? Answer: -4.60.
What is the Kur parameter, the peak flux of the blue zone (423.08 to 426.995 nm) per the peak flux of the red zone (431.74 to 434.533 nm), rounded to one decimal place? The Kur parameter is 1.1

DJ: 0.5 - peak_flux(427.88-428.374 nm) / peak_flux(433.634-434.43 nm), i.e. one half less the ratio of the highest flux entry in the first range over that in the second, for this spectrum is -0.35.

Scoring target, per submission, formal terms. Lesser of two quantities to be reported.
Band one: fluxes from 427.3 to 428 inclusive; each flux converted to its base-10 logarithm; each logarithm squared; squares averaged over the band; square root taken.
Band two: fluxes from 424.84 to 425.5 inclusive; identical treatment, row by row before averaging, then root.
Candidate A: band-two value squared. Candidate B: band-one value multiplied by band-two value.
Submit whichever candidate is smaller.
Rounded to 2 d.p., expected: 0.88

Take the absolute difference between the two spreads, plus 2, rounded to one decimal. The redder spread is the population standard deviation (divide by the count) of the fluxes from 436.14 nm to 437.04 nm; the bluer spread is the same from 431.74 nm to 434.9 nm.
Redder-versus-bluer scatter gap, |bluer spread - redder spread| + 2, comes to 2.4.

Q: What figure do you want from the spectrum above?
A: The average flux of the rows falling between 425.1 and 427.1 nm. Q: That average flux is 8.5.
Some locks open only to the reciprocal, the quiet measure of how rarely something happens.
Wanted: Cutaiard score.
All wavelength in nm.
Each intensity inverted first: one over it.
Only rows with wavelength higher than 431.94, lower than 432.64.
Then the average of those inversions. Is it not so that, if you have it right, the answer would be 0.111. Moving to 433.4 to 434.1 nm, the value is 0.114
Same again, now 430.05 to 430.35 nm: 0.177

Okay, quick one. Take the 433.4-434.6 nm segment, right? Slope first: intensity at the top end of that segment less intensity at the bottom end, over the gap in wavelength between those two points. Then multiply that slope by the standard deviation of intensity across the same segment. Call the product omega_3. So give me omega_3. 0.2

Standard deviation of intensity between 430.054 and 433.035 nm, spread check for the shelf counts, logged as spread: 1.3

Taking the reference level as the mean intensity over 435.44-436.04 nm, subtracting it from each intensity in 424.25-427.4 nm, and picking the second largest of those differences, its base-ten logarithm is 0.1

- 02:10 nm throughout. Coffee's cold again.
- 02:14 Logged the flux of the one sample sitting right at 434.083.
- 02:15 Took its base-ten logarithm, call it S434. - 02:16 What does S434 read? 0.93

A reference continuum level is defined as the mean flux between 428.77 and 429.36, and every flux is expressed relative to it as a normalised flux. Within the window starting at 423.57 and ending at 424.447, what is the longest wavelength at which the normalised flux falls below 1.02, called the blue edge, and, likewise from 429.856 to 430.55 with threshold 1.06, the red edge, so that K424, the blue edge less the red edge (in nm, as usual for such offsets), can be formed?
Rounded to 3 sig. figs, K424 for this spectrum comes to -6.59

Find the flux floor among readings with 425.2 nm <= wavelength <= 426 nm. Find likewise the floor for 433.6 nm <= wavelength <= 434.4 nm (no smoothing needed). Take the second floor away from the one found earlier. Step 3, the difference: 0.39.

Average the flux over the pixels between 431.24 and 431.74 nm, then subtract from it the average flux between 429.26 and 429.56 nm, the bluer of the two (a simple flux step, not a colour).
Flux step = 1.3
